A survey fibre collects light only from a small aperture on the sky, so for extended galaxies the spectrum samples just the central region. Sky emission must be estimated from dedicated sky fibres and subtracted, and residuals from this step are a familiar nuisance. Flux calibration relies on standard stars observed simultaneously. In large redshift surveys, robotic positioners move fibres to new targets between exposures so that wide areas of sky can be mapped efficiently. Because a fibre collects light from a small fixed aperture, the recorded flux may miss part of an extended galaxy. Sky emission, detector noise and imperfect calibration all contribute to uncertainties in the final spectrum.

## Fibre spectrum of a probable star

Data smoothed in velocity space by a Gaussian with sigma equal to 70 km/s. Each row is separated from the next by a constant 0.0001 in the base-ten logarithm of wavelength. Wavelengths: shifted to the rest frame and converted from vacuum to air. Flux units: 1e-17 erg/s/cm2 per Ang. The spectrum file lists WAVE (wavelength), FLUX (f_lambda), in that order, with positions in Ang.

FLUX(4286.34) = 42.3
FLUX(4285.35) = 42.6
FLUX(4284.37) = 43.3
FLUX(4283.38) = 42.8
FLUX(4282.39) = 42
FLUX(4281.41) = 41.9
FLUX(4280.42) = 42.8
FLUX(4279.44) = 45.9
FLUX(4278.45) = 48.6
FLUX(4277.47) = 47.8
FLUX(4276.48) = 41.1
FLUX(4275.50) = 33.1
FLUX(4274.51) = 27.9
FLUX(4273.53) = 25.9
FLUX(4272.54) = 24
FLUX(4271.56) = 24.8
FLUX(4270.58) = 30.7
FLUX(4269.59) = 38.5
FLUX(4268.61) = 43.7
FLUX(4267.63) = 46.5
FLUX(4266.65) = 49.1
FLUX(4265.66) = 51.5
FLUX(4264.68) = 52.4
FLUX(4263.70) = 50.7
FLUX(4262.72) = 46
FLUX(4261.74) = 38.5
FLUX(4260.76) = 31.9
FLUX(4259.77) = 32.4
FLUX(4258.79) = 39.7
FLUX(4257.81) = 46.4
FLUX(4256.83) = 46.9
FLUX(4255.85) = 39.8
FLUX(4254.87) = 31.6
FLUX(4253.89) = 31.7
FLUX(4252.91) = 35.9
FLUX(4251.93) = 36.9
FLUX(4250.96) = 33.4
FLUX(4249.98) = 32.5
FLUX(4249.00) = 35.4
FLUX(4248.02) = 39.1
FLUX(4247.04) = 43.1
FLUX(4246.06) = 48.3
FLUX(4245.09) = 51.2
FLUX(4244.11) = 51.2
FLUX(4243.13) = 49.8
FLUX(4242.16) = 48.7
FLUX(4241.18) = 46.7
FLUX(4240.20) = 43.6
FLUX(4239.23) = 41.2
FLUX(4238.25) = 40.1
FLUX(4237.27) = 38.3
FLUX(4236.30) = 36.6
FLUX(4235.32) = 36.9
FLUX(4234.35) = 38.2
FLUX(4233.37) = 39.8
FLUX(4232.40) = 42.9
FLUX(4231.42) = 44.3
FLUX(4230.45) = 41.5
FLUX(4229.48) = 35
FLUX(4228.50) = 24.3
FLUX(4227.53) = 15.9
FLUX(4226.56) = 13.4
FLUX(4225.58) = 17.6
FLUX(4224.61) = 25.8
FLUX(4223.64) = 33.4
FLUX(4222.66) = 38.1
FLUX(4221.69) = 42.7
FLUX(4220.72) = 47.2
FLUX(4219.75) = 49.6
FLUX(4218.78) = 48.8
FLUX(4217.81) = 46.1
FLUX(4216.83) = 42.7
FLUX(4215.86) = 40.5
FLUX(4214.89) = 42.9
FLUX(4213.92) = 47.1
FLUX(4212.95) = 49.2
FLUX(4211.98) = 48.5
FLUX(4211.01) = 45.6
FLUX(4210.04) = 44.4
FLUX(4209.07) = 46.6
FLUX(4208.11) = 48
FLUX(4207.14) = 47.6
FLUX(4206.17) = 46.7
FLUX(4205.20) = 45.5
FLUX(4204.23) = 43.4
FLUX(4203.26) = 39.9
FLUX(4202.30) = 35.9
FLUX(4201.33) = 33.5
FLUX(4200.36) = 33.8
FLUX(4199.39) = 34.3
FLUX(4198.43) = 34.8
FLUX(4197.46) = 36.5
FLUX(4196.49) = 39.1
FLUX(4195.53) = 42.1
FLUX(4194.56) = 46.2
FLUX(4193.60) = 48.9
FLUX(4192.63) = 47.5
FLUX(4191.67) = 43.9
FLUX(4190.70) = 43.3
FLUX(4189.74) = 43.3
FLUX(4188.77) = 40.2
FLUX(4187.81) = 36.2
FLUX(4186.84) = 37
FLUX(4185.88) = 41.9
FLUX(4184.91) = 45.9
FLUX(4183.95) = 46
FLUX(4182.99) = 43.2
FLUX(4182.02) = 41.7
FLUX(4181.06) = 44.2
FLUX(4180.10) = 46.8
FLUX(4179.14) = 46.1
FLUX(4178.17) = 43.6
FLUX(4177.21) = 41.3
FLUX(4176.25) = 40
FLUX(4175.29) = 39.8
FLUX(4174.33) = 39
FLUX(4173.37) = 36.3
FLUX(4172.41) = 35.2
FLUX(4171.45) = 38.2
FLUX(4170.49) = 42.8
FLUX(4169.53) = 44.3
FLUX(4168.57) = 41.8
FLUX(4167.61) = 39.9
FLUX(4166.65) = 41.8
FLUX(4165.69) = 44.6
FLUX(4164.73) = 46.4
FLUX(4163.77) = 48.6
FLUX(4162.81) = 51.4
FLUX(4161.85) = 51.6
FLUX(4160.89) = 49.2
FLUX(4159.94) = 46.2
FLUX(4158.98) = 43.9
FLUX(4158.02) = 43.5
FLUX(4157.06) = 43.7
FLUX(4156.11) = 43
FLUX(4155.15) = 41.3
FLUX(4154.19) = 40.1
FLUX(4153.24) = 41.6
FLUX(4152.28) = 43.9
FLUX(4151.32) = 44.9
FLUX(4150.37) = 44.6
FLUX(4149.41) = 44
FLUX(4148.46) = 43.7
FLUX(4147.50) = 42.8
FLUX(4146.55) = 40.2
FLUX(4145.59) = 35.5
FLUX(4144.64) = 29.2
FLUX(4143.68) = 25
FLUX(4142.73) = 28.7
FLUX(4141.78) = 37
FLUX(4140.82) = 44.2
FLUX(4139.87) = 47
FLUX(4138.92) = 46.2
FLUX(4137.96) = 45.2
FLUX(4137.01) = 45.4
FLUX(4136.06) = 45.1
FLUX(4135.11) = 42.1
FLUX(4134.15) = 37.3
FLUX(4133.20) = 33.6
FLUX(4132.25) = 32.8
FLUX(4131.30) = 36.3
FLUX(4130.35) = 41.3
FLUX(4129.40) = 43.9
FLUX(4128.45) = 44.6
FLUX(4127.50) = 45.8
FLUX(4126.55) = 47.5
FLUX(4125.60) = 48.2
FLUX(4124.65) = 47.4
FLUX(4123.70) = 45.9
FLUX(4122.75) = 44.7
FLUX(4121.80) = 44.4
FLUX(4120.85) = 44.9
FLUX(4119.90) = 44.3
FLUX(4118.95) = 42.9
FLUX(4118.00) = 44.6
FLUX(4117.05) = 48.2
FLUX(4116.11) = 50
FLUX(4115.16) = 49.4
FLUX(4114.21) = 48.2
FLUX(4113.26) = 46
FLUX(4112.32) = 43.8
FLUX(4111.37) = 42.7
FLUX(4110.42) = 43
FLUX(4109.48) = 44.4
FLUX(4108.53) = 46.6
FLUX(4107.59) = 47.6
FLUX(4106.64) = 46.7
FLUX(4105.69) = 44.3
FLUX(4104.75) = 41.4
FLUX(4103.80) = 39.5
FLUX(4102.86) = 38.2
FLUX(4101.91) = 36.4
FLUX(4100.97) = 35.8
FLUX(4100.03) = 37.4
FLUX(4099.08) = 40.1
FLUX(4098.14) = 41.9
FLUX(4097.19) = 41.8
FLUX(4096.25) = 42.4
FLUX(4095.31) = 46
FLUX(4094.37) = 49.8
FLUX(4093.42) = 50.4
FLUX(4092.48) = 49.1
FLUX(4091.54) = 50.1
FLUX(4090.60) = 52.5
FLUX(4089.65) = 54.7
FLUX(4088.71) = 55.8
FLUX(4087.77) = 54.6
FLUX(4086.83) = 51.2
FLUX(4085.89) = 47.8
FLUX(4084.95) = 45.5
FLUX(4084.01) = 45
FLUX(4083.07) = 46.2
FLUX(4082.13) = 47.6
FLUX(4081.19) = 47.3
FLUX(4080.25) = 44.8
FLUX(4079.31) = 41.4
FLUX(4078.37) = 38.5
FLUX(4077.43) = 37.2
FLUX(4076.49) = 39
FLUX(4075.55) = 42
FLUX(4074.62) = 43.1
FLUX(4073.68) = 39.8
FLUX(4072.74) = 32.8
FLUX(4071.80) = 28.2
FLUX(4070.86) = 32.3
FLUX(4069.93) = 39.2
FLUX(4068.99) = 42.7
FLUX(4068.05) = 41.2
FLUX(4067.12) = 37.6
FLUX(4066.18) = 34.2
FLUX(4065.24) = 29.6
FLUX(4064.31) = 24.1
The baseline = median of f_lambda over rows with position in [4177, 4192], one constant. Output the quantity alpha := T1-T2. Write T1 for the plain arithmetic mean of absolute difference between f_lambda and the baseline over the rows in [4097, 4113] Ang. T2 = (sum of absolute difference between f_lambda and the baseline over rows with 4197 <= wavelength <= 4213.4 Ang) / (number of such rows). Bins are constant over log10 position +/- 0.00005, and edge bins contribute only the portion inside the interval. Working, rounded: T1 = 3.0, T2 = 5.1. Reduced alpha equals -2.1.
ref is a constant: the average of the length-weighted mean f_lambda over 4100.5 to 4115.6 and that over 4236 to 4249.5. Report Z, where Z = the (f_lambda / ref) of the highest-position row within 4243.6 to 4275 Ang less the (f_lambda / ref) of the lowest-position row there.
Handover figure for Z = -0.53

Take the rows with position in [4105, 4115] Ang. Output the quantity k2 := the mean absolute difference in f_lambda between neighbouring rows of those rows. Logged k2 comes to 1.5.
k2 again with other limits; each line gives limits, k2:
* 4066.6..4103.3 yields 2.4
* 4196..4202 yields 1.1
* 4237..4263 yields 3.3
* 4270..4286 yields 2.7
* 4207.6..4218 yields 2.3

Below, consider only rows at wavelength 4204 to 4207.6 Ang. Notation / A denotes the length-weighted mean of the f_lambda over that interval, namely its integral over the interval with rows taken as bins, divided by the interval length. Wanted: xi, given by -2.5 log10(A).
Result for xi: -4.154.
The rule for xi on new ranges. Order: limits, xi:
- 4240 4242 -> -4.152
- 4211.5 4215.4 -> -4.178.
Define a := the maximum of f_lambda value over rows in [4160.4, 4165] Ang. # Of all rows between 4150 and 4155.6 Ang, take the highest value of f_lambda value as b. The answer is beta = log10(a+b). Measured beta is 1.98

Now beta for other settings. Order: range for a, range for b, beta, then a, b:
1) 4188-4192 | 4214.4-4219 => 1.97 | 43.9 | 48.8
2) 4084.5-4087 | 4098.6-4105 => 1.97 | 51.2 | 41.4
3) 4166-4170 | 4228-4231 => 1.93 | 44.3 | 41.5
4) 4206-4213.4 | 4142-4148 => 1.96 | 49.2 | 42.8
